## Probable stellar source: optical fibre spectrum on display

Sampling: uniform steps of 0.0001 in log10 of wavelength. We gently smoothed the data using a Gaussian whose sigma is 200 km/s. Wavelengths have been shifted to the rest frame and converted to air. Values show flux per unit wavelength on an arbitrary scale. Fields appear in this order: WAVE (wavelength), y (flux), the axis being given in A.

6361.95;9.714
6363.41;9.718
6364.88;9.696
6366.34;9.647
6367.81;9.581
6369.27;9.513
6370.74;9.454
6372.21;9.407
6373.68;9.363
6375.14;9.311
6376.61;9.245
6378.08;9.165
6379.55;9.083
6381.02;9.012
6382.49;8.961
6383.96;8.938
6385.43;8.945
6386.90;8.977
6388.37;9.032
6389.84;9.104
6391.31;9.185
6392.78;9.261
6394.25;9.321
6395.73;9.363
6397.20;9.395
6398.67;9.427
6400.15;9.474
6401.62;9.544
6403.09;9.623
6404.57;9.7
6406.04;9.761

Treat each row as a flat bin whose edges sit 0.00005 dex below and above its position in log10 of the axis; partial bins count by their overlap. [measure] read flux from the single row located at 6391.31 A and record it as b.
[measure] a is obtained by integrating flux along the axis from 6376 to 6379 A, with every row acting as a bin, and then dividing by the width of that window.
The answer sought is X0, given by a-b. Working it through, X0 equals 0.00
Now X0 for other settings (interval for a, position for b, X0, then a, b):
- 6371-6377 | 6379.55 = 0.26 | 9.3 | 9.083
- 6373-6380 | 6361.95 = -0.47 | 9.2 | 9.714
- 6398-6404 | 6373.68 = 0.15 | 9.5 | 9.363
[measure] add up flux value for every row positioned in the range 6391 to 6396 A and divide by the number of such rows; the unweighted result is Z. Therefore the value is 9.28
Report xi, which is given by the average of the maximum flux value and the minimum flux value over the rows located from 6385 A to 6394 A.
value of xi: 9.10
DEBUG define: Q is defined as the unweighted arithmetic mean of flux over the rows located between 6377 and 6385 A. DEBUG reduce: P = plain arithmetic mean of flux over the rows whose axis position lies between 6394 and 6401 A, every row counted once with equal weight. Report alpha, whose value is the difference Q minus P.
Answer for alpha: -0.36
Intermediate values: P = 9.40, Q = 9.03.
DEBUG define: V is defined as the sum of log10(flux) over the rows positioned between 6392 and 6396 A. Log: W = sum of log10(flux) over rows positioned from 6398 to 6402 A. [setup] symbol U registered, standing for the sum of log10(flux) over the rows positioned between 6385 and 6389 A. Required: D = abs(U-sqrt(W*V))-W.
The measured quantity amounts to -2.87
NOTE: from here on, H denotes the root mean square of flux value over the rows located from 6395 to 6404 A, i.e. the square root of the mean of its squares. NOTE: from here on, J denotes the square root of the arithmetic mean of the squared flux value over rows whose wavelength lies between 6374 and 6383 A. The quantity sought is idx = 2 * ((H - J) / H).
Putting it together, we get 0.07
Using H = 9.47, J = 9.13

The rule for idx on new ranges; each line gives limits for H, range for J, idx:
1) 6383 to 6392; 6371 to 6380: -0.05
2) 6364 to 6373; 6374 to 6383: 0.09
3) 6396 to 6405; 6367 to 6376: 0.02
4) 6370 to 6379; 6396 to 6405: -0.04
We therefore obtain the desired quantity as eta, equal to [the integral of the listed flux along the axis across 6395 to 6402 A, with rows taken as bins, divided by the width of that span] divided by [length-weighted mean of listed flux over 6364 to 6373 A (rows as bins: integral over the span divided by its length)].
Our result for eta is 0.99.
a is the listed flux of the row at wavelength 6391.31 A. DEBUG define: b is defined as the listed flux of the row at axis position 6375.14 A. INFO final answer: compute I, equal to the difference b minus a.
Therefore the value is 0.13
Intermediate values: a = 9.185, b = 9.311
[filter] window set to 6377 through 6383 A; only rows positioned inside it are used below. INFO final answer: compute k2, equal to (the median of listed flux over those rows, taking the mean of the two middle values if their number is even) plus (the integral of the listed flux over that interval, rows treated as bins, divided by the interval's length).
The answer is 18.1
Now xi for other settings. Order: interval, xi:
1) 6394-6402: 9.43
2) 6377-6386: 9.05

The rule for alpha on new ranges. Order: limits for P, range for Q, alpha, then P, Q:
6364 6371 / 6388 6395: -0.40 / 9.58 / 9.18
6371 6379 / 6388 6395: -0.12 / 9.30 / 9.18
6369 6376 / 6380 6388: -0.44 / 9.41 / 8.97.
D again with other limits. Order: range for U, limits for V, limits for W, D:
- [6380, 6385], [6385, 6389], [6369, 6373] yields -2.89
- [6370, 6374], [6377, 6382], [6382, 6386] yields -2.80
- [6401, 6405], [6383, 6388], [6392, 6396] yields -2.84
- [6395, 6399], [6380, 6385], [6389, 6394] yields -2.84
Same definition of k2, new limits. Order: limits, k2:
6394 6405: 18.9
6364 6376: 19.0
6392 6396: 18.6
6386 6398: 18.4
